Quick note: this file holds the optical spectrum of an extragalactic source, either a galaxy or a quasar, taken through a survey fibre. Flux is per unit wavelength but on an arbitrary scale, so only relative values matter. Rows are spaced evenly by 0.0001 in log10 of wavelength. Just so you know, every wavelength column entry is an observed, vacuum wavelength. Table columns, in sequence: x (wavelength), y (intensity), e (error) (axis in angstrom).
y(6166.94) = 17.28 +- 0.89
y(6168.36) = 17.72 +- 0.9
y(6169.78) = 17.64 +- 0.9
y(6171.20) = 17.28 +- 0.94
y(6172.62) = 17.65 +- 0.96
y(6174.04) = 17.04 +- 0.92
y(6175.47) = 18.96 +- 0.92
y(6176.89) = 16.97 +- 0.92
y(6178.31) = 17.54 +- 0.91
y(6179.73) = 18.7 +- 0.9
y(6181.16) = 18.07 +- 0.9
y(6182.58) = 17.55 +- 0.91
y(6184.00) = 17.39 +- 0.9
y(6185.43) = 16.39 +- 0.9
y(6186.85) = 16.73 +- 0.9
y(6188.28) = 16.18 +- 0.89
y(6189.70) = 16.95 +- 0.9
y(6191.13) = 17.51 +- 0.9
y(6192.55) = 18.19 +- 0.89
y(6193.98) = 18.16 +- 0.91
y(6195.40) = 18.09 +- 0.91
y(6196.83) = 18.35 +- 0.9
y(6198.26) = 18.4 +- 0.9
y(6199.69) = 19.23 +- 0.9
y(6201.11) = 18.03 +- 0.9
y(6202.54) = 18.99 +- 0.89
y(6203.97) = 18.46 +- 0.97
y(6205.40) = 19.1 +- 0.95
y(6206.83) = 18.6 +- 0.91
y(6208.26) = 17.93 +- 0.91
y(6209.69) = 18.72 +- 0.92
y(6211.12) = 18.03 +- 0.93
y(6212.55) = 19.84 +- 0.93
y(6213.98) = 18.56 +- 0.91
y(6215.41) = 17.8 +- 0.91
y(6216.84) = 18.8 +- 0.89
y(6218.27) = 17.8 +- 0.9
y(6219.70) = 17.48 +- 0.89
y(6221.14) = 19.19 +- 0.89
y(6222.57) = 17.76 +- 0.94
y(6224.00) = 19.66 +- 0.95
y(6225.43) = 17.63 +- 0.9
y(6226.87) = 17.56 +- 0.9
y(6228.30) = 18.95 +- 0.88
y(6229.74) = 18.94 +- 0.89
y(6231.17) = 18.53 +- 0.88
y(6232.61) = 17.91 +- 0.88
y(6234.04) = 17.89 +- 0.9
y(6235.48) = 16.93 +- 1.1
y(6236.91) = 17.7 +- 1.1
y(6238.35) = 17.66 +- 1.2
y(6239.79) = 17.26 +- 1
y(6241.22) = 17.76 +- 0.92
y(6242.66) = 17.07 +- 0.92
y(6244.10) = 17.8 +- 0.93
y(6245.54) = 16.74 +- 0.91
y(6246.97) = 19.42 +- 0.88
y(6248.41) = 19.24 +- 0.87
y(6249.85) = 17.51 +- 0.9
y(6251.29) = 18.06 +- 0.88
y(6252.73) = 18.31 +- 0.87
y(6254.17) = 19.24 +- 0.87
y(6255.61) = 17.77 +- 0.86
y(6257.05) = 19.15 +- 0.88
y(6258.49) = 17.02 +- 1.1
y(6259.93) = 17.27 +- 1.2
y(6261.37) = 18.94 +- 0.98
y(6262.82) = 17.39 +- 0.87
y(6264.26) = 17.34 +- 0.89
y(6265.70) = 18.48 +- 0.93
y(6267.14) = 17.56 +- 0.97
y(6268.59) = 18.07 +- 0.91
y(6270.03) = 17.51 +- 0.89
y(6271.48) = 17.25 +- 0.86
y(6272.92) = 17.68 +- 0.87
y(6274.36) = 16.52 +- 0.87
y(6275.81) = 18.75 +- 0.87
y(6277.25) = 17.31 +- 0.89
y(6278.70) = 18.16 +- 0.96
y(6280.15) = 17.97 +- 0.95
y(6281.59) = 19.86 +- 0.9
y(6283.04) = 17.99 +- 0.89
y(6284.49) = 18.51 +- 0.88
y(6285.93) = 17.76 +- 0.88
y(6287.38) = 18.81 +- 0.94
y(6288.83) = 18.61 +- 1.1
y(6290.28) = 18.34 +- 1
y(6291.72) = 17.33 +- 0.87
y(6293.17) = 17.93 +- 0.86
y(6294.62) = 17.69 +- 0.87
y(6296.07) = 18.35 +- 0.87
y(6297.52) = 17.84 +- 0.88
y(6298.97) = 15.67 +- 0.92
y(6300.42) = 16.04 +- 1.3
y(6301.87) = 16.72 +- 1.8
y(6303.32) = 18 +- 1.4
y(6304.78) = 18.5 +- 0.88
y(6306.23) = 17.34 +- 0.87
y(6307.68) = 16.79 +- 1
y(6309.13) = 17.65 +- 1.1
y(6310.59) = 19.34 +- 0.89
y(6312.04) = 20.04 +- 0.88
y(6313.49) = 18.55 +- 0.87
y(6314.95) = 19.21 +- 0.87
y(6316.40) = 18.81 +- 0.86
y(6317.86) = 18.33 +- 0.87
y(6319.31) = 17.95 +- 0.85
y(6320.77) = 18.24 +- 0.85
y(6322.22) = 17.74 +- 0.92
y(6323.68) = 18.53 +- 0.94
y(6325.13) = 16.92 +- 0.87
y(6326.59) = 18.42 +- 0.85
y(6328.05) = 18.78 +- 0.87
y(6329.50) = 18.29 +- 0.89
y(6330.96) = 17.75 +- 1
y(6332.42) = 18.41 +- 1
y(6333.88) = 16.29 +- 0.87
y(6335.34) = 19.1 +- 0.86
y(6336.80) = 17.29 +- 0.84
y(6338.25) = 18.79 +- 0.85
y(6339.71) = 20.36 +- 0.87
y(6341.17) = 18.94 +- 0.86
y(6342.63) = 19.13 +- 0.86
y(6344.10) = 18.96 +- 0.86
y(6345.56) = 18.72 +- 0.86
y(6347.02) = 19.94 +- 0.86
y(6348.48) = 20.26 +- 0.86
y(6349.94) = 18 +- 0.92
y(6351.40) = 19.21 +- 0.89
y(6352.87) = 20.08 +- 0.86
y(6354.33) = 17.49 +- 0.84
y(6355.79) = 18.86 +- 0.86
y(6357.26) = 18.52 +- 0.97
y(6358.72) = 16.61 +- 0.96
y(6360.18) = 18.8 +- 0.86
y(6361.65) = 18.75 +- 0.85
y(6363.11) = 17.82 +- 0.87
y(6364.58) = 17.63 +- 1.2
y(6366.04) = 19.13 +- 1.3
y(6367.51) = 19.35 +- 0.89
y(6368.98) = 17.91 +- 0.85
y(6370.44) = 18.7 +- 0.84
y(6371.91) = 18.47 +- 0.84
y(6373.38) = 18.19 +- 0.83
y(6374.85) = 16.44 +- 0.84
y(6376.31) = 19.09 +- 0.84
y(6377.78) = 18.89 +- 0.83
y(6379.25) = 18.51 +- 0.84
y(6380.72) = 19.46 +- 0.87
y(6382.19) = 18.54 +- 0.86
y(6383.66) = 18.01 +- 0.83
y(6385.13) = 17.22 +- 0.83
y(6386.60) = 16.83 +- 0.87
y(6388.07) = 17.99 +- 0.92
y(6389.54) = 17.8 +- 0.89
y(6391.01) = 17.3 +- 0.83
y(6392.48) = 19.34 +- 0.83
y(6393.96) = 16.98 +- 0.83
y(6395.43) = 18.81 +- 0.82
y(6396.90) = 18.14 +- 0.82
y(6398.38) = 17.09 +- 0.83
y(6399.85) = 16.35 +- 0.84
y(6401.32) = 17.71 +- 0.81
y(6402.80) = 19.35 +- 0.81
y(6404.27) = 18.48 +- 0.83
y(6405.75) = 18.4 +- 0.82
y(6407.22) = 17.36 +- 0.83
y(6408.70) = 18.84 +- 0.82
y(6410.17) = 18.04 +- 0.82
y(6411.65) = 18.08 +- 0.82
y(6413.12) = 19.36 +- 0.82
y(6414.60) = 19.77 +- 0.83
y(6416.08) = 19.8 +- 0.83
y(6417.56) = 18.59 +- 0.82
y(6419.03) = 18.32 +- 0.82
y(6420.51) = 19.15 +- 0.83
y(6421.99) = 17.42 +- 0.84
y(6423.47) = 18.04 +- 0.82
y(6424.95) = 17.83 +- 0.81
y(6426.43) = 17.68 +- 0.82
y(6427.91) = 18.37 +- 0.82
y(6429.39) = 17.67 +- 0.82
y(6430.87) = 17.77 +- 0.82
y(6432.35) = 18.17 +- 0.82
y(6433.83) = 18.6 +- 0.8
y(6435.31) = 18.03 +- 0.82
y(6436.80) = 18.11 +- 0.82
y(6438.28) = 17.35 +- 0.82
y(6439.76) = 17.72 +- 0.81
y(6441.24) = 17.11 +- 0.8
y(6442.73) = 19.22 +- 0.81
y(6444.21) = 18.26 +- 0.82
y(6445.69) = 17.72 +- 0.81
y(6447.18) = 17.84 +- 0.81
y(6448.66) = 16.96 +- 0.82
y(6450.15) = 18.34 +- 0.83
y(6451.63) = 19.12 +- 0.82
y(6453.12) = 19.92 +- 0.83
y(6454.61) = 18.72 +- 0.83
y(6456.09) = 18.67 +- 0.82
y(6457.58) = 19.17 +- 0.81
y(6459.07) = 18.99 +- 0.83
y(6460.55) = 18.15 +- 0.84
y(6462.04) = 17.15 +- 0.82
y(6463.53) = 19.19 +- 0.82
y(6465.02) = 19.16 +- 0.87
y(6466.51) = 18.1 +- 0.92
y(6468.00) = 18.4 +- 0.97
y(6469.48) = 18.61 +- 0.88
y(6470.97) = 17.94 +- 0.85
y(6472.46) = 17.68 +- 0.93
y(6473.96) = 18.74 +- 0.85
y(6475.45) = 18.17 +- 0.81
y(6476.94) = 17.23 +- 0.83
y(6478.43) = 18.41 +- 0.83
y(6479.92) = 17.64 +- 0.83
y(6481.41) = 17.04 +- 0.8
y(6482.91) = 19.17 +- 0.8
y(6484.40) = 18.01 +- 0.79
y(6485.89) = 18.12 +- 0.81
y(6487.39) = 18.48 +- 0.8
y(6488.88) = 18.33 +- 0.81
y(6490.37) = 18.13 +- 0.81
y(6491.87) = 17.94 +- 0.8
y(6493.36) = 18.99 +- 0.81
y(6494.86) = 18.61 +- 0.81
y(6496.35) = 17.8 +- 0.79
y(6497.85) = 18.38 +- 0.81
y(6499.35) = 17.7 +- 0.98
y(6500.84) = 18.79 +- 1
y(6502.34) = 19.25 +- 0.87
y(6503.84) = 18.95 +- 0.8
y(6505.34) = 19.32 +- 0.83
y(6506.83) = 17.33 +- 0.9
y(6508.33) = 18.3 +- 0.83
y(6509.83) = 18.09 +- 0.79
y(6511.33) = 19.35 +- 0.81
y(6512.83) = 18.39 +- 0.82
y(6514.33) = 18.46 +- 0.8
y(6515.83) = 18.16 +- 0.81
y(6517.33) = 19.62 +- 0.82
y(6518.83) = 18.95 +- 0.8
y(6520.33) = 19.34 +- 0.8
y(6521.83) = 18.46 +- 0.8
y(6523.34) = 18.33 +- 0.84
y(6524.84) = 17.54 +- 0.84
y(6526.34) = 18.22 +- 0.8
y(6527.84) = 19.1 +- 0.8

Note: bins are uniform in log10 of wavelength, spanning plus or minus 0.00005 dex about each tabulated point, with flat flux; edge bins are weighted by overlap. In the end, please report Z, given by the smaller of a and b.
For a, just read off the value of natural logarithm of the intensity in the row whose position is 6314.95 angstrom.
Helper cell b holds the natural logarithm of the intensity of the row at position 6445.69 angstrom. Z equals 2.875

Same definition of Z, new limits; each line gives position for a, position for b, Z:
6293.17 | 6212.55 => 2.886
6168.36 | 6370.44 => 2.875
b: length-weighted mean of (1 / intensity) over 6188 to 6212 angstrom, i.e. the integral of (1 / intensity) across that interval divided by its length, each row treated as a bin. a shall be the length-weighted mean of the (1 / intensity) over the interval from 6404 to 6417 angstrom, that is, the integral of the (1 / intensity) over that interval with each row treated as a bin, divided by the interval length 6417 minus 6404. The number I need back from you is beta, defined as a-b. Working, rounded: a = 0.0536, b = 0.0550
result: -0.0014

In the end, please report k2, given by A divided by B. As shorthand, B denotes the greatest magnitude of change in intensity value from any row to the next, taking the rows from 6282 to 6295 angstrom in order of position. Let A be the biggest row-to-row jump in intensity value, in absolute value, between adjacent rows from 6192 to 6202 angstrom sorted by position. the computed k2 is 1.1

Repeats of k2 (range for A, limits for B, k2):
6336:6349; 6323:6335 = 0.7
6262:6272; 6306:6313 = 0.7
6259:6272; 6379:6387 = 1.8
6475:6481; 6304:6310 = 1.0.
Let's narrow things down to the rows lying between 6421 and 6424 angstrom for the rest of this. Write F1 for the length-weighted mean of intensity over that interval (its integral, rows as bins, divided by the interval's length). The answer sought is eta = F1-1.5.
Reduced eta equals 16.3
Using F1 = 17.8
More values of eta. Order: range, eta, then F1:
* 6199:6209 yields 17.1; 18.6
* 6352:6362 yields 16.9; 18.4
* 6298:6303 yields 14.9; 16.4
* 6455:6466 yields 17.1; 18.6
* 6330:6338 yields 16.3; 17.8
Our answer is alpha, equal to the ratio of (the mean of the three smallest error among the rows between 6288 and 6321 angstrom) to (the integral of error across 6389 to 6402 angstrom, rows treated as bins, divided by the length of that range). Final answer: 1.02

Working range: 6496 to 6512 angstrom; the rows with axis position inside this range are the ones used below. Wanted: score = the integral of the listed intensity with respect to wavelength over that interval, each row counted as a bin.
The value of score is 296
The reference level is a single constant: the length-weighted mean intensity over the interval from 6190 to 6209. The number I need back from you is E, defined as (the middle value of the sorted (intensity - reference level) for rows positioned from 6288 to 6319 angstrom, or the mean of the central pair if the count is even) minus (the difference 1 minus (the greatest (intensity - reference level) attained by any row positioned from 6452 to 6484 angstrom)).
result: 0.21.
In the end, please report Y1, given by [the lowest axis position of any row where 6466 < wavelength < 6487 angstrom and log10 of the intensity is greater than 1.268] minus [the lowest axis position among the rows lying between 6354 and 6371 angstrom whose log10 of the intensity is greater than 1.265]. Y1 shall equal 113.7 angstrom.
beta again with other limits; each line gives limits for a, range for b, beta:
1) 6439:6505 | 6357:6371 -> -0.0001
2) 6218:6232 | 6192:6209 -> 0.0004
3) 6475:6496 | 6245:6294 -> -0.0003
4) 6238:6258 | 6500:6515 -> 0.0017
